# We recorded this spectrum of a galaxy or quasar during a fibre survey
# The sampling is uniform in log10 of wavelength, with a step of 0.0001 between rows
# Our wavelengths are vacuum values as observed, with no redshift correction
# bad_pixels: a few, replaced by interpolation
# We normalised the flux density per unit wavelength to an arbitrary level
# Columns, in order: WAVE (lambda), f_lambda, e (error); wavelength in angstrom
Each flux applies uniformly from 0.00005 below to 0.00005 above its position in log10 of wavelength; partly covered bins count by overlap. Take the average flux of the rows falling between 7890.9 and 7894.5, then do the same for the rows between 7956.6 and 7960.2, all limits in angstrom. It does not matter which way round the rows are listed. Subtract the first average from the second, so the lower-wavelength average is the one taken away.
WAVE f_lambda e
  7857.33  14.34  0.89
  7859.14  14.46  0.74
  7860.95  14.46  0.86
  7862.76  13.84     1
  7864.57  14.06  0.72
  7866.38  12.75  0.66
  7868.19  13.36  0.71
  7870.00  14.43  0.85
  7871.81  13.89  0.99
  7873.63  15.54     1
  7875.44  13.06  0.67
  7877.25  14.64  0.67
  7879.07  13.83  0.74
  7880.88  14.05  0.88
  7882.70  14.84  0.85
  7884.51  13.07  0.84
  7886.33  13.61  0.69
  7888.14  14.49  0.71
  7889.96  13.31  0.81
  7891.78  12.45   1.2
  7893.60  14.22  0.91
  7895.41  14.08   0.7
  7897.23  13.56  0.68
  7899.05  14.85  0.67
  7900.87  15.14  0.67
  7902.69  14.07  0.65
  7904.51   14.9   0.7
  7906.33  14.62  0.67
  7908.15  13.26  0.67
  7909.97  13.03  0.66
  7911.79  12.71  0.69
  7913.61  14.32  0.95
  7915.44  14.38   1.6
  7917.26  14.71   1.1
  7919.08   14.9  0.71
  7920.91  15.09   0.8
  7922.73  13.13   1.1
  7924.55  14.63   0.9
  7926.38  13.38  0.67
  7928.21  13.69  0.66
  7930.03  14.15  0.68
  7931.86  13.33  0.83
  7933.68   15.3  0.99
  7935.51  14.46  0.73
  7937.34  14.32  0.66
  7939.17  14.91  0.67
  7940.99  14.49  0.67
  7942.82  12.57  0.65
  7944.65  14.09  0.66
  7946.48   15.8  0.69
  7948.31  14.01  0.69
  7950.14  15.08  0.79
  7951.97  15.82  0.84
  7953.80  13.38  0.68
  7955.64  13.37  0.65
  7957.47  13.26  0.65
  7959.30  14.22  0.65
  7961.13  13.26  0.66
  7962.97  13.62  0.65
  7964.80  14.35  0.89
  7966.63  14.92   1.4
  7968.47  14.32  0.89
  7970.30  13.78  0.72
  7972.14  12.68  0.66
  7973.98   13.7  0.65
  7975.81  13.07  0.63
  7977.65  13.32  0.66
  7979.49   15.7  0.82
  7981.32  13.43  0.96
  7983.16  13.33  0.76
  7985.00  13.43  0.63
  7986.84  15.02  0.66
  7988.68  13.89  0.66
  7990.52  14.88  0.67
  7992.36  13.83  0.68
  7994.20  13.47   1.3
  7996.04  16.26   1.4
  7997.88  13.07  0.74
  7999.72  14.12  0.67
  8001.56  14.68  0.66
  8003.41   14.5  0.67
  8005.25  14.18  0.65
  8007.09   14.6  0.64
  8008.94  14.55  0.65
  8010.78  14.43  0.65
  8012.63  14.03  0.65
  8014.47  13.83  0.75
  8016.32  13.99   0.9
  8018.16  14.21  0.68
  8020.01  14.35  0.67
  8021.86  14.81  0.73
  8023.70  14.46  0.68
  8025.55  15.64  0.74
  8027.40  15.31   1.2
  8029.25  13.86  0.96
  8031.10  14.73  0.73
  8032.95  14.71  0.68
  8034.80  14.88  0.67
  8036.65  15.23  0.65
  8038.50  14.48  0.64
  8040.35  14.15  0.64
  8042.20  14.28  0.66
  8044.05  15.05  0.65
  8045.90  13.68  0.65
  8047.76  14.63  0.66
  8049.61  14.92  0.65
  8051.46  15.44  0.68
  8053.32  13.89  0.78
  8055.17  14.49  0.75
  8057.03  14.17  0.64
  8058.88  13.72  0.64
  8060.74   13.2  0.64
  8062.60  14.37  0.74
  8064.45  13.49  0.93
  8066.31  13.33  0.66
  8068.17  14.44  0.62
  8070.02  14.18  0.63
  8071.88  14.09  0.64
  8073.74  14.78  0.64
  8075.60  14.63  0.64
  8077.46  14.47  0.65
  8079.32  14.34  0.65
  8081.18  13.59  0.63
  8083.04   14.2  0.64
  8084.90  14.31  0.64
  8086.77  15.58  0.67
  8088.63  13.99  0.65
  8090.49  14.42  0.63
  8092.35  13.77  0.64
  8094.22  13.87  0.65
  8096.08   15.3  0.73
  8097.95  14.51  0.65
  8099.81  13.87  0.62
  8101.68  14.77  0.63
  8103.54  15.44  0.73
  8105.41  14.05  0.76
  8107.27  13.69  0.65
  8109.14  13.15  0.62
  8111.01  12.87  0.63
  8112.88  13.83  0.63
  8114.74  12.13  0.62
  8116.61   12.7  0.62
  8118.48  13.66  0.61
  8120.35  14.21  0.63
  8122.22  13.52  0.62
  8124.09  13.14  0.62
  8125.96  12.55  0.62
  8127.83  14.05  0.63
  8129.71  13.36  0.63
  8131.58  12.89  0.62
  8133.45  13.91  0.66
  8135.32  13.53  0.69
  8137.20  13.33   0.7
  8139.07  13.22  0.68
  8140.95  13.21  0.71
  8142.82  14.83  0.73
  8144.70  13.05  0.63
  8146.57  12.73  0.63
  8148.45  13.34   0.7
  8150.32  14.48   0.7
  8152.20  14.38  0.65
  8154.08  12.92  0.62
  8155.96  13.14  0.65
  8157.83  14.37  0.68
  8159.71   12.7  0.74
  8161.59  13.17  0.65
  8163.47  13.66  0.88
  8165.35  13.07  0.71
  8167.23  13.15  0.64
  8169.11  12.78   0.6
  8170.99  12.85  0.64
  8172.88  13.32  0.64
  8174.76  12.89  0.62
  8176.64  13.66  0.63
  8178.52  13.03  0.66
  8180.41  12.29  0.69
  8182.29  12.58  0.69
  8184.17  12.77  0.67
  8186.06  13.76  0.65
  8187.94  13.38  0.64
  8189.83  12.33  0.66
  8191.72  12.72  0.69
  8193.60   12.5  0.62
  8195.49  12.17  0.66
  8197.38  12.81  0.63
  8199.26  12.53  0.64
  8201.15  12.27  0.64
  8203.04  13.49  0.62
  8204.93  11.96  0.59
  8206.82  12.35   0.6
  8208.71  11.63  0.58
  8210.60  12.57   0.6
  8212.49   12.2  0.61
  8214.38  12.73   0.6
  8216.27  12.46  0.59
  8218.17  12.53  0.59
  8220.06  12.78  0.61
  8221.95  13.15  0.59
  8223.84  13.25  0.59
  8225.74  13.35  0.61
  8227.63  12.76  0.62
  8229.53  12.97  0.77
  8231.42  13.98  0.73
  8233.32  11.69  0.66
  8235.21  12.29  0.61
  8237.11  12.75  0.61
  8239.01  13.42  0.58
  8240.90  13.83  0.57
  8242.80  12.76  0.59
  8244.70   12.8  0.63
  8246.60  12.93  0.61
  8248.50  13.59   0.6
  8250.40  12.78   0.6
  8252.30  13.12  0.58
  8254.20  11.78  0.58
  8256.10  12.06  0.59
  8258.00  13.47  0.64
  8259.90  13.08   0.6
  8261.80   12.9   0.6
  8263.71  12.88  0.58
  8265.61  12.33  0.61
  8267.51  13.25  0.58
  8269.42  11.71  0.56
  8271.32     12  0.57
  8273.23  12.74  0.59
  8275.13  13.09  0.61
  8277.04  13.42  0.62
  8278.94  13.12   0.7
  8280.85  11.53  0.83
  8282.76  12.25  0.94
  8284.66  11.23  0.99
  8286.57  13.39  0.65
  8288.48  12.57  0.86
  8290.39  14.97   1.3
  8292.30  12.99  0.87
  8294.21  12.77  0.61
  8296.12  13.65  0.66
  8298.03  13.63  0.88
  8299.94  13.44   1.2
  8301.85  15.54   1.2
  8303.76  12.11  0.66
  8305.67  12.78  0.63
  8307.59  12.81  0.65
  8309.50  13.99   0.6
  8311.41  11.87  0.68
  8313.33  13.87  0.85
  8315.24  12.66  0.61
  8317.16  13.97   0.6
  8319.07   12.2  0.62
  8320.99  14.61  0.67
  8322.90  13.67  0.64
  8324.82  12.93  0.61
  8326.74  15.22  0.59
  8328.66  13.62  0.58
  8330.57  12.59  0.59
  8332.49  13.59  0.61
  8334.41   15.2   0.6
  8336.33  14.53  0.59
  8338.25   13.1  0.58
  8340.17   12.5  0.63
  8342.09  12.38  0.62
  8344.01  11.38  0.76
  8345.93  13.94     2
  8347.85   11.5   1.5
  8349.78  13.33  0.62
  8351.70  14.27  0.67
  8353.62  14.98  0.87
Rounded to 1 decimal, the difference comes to 0.4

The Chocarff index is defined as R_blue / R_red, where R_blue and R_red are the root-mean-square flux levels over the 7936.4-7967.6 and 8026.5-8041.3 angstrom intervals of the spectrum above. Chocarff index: 0.97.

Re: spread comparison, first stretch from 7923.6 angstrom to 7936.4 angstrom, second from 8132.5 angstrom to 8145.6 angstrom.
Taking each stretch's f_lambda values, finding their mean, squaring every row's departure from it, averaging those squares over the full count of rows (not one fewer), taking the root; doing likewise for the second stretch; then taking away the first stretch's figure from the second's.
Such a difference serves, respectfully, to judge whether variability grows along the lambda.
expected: -0.10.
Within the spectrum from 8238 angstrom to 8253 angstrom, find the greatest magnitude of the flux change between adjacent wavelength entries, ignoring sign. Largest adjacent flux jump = 1.1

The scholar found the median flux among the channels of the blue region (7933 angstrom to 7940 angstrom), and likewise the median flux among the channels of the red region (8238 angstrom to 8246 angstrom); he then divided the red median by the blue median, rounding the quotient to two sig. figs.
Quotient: 0.89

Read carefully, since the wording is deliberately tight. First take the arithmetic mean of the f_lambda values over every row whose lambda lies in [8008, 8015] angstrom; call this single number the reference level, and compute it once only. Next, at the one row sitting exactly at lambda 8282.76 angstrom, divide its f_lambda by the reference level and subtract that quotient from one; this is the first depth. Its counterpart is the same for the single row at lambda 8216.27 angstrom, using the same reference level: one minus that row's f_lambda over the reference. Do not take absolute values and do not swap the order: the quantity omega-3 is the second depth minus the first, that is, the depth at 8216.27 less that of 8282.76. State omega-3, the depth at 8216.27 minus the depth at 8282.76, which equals -0.015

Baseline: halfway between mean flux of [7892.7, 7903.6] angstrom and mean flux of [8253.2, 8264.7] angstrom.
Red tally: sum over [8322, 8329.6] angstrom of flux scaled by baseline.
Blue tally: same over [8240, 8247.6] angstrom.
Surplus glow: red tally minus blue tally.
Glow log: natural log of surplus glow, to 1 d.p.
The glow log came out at -1.5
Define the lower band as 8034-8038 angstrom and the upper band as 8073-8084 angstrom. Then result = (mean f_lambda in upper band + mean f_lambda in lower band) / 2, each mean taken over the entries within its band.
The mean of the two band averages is 14.7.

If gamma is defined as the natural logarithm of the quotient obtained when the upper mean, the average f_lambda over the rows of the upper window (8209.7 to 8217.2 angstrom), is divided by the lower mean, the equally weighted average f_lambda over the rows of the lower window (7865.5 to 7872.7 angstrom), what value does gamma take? -0.09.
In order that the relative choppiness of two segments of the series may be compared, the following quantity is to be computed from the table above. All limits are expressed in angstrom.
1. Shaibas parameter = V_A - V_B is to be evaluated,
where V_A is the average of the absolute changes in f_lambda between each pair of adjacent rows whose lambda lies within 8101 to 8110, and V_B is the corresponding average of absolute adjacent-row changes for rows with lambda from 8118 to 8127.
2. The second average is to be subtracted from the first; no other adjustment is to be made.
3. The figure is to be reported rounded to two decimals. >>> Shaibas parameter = 0.19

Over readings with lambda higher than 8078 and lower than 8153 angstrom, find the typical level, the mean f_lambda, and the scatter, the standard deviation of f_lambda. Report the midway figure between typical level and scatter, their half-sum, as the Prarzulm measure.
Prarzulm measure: 7.29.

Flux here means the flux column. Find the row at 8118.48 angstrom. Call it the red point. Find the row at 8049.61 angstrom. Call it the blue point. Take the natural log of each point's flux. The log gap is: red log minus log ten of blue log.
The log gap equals 2.18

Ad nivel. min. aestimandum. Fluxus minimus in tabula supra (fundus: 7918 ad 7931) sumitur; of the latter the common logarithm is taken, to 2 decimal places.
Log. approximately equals 1.12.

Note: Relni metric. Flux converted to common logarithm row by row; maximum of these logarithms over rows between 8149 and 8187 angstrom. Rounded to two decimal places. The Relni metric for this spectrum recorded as 1.16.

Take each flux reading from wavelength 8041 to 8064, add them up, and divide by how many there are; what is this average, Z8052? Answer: 14.3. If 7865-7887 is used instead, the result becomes 13.9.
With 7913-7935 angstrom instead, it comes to 14.3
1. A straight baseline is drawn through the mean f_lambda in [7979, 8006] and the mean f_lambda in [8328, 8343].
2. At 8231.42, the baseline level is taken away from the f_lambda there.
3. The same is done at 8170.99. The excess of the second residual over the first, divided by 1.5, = -0.8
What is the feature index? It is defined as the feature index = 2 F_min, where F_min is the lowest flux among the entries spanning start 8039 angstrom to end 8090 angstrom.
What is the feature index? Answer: 26.4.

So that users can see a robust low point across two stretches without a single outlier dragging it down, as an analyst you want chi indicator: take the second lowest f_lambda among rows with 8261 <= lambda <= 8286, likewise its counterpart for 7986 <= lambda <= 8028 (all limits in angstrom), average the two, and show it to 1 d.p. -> 12.5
